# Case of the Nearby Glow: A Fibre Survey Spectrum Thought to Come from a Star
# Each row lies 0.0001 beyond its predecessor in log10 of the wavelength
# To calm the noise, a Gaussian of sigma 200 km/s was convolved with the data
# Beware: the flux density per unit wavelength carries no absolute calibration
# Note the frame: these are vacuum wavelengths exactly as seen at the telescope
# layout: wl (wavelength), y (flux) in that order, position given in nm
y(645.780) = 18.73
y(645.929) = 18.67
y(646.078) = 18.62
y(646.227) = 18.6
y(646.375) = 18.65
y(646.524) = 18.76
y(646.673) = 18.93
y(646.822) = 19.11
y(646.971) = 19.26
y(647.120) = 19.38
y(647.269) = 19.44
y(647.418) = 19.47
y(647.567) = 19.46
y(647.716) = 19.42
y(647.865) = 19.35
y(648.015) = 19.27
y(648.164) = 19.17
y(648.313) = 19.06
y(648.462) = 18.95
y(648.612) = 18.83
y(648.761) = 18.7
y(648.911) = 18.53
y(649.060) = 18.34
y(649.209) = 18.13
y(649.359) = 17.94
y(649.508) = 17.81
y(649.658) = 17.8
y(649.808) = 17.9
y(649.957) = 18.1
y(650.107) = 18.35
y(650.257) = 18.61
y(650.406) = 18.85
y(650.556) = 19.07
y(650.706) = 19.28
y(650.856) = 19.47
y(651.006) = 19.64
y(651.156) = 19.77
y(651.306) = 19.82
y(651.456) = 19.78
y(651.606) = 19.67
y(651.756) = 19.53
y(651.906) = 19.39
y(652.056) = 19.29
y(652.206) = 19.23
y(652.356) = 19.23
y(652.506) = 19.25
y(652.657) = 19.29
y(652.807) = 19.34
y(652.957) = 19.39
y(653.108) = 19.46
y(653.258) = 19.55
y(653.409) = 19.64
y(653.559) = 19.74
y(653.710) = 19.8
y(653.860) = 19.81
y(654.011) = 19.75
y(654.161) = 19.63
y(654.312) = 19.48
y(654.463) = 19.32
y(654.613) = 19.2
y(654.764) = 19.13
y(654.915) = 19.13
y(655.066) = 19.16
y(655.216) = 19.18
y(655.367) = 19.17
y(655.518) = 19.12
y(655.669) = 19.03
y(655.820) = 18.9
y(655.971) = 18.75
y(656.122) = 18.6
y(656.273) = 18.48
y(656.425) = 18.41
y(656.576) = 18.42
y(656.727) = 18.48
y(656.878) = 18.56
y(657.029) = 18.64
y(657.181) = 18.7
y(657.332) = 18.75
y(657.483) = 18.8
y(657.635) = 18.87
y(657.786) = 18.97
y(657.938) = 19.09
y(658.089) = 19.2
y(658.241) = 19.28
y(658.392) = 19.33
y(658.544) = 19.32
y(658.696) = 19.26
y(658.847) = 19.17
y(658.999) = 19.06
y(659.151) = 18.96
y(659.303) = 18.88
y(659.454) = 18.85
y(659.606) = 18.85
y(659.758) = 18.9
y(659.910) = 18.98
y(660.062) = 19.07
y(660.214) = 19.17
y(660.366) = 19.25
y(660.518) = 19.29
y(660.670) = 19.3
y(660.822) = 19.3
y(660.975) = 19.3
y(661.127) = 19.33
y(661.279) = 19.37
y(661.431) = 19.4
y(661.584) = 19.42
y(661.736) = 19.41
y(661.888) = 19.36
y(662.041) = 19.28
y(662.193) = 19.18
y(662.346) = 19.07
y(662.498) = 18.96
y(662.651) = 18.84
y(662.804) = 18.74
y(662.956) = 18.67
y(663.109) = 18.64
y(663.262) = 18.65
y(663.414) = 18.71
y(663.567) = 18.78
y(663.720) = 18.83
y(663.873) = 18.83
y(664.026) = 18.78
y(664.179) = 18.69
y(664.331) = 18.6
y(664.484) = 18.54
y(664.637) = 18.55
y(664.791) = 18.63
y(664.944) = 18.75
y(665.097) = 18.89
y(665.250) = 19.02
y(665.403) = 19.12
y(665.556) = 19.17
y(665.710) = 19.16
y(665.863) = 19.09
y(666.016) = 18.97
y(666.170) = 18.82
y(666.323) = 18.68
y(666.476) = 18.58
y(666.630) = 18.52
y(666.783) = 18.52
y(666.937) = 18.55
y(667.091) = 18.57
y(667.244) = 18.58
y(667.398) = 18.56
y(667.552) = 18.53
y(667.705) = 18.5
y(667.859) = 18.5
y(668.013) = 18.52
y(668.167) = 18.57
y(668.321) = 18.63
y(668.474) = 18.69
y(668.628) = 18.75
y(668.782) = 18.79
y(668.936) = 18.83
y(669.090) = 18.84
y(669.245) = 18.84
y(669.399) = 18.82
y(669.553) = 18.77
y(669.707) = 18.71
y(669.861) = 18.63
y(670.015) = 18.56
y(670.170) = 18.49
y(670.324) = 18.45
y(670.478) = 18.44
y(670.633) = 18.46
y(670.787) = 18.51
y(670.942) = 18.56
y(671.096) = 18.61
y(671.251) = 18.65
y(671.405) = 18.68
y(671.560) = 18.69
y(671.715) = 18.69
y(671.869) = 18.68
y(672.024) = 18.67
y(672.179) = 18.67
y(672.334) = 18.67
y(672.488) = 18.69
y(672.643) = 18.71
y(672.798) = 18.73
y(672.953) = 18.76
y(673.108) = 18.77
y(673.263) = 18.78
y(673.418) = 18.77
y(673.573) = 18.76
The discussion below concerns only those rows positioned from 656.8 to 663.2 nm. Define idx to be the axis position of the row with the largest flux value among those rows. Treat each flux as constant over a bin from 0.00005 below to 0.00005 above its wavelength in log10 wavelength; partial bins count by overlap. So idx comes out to 661.584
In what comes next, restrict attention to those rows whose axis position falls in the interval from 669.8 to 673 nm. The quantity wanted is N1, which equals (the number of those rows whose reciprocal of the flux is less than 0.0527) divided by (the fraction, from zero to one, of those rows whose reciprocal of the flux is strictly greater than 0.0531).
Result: 0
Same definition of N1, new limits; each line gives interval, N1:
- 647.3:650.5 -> 12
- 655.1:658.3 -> 13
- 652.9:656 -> 399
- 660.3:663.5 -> 59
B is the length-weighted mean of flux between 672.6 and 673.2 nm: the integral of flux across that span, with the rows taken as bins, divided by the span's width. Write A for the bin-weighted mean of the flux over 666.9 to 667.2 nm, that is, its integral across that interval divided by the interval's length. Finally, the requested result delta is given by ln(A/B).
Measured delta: -0.009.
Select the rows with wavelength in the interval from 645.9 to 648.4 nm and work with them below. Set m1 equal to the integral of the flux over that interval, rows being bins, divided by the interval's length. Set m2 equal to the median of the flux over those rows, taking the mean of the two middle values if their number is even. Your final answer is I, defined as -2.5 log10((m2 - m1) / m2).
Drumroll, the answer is 6.18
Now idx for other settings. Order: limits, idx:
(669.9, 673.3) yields 673.263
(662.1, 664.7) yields 662.193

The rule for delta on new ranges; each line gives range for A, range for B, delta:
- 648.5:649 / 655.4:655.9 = -0.018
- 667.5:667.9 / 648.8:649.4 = 0.014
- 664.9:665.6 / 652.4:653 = -0.016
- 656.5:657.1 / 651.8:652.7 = -0.039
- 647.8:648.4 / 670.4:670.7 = 0.041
